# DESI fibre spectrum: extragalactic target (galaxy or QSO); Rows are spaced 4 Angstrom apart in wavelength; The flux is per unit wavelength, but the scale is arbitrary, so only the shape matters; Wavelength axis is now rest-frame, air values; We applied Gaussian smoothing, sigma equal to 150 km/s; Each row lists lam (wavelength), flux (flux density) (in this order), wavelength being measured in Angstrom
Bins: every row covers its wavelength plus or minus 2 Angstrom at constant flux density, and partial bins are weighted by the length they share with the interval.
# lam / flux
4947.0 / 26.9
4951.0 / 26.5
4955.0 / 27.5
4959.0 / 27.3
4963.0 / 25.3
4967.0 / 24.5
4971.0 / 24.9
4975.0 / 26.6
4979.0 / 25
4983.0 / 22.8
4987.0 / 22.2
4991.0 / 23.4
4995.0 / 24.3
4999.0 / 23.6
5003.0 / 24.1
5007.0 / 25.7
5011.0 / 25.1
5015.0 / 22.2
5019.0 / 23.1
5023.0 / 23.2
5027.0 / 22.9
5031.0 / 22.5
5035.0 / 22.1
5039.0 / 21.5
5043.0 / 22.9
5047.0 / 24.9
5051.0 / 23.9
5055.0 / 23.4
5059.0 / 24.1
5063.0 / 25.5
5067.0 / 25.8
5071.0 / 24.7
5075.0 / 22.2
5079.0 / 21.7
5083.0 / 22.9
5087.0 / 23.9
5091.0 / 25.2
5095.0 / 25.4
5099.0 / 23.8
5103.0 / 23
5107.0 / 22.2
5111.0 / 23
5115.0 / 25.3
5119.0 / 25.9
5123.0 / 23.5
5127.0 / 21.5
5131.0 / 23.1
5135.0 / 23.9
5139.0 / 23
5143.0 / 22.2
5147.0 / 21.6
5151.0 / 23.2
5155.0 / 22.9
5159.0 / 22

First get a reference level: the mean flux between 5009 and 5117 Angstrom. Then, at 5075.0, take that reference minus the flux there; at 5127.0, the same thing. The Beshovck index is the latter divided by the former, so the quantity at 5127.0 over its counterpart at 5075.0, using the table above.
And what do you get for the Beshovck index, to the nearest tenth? 1.5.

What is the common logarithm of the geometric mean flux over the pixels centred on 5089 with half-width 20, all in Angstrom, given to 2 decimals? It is 1.37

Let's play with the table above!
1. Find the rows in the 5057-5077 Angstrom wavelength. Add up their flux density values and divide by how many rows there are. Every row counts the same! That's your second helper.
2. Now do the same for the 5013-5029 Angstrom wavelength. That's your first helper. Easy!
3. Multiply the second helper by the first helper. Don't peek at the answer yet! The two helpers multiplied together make 559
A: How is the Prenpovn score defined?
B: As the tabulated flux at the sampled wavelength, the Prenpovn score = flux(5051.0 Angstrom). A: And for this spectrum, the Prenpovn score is 23.9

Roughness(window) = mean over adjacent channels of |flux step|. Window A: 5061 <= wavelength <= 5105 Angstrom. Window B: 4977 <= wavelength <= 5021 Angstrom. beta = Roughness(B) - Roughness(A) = 0.2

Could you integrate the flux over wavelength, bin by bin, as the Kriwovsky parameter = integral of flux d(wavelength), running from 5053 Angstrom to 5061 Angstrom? 190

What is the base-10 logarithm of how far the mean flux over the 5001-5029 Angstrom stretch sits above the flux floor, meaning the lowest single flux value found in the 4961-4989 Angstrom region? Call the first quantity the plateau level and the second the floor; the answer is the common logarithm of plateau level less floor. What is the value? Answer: 0.2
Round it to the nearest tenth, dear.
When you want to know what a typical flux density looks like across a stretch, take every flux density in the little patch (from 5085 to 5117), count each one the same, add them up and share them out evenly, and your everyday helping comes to 24.0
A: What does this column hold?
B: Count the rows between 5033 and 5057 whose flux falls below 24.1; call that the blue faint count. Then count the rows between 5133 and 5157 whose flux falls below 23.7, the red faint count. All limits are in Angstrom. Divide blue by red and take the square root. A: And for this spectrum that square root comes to 1.00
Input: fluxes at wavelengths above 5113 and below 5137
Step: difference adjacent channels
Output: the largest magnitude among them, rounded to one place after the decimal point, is 2.4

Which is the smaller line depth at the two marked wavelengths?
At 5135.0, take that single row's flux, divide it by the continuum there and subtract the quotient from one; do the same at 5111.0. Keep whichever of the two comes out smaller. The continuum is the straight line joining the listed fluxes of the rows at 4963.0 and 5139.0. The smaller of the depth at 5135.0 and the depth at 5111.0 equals -0.04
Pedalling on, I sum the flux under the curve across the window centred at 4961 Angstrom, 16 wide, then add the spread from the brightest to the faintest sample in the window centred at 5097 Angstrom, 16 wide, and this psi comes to 421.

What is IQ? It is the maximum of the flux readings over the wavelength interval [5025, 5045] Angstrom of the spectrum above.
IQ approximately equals 22.9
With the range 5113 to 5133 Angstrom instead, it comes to 25.9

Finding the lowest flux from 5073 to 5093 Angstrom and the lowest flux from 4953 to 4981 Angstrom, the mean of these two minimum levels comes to 23.1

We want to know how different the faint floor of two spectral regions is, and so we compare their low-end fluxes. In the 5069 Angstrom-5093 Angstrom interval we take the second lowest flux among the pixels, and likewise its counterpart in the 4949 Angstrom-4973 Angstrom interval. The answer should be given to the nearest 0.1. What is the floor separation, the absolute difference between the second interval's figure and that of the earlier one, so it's 2.7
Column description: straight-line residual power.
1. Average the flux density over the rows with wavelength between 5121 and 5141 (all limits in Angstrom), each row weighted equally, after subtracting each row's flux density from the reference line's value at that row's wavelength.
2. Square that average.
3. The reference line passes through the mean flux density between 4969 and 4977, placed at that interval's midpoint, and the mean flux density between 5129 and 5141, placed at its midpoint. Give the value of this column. 0.15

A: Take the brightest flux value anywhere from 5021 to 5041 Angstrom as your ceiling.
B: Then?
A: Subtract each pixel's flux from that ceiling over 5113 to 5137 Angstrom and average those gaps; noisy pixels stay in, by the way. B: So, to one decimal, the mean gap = -0.7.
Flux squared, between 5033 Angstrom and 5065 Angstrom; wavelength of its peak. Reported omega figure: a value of 5063.0 Angstrom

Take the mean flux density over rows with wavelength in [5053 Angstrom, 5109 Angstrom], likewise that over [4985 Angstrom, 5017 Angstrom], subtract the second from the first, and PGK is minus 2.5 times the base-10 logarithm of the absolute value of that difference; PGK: 4.4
